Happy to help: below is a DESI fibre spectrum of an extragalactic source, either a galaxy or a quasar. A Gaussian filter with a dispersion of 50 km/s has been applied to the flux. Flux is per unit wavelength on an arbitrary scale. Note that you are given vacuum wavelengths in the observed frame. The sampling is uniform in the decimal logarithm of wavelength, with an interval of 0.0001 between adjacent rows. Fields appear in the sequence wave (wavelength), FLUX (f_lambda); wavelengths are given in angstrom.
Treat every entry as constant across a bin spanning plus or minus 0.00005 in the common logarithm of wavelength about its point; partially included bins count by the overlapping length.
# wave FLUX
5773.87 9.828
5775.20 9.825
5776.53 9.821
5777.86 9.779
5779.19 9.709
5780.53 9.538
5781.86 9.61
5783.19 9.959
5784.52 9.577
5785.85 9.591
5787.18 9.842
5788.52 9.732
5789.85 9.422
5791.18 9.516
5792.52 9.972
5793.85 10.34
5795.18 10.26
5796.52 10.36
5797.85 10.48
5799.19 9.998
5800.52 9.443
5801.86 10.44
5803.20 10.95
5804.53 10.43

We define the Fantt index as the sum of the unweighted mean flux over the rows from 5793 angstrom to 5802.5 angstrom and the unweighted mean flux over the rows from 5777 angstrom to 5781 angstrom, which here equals 19.9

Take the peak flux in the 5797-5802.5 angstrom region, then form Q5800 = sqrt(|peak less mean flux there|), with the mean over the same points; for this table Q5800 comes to 0.62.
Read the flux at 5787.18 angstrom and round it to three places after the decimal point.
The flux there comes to 9.842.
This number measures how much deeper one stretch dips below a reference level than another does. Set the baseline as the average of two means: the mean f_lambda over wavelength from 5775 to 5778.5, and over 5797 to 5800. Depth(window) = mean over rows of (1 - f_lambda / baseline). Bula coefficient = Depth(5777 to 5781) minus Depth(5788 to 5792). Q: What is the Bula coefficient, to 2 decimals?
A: -0.01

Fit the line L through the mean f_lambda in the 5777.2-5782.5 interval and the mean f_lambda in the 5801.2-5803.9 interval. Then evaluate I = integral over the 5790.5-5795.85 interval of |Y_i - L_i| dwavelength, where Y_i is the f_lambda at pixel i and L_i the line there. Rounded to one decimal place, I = 1.4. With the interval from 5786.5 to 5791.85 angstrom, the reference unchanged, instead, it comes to 2.4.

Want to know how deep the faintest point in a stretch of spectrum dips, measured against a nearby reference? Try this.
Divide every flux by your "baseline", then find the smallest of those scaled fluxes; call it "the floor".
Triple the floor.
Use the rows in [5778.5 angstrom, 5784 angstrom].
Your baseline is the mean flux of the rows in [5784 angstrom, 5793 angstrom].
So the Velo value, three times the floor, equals 2.96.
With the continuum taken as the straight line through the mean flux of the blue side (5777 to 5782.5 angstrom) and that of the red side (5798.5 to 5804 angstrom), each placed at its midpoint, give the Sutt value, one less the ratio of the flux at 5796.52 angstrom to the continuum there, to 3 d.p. -0.027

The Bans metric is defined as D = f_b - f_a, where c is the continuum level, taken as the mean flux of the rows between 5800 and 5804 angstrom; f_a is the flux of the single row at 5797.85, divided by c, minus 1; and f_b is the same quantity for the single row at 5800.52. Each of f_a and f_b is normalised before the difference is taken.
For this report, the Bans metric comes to -0.10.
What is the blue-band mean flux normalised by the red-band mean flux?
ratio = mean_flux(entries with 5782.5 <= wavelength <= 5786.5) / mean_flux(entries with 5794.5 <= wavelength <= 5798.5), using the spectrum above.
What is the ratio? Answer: 0.94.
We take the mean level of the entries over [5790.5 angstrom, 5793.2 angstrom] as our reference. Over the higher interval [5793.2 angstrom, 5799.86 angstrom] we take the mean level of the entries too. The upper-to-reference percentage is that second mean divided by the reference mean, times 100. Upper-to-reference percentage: 106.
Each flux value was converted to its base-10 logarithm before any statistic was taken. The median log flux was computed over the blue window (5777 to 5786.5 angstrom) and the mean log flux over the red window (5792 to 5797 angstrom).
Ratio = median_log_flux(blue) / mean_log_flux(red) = 0.97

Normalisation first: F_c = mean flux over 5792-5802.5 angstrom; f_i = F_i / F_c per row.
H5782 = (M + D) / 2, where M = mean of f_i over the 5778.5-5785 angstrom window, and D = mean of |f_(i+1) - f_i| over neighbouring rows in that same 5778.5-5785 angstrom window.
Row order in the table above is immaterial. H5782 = 0.488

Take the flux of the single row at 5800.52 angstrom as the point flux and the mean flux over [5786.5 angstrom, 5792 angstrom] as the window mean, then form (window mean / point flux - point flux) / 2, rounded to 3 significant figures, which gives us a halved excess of -4.21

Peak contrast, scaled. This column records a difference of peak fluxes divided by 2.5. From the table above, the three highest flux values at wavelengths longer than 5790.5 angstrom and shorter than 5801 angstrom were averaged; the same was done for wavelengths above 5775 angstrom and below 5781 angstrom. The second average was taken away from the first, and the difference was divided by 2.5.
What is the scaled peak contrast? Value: 0.23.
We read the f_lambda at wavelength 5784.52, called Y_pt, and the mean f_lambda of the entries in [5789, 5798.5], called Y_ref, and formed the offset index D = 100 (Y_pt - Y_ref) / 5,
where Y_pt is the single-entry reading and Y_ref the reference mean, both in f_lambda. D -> -9.5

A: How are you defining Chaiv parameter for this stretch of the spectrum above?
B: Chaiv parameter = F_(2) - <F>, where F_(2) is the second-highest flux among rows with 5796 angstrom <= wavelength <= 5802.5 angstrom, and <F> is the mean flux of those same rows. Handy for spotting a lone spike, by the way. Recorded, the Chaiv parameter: 0.30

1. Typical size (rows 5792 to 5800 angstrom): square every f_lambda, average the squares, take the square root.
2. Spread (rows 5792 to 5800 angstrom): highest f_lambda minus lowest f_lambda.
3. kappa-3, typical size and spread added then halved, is 5.37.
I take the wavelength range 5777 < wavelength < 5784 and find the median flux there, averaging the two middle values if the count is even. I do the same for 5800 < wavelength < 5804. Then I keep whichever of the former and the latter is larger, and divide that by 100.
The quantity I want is 0.104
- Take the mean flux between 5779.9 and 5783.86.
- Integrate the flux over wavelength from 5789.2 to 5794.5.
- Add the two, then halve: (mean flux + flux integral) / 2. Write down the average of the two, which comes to 31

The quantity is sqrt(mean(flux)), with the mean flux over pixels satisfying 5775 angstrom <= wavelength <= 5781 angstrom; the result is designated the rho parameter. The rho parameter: 3.12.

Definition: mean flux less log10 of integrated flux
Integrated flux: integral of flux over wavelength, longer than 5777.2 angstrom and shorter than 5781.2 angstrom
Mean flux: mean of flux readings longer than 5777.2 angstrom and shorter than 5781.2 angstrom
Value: 8.1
